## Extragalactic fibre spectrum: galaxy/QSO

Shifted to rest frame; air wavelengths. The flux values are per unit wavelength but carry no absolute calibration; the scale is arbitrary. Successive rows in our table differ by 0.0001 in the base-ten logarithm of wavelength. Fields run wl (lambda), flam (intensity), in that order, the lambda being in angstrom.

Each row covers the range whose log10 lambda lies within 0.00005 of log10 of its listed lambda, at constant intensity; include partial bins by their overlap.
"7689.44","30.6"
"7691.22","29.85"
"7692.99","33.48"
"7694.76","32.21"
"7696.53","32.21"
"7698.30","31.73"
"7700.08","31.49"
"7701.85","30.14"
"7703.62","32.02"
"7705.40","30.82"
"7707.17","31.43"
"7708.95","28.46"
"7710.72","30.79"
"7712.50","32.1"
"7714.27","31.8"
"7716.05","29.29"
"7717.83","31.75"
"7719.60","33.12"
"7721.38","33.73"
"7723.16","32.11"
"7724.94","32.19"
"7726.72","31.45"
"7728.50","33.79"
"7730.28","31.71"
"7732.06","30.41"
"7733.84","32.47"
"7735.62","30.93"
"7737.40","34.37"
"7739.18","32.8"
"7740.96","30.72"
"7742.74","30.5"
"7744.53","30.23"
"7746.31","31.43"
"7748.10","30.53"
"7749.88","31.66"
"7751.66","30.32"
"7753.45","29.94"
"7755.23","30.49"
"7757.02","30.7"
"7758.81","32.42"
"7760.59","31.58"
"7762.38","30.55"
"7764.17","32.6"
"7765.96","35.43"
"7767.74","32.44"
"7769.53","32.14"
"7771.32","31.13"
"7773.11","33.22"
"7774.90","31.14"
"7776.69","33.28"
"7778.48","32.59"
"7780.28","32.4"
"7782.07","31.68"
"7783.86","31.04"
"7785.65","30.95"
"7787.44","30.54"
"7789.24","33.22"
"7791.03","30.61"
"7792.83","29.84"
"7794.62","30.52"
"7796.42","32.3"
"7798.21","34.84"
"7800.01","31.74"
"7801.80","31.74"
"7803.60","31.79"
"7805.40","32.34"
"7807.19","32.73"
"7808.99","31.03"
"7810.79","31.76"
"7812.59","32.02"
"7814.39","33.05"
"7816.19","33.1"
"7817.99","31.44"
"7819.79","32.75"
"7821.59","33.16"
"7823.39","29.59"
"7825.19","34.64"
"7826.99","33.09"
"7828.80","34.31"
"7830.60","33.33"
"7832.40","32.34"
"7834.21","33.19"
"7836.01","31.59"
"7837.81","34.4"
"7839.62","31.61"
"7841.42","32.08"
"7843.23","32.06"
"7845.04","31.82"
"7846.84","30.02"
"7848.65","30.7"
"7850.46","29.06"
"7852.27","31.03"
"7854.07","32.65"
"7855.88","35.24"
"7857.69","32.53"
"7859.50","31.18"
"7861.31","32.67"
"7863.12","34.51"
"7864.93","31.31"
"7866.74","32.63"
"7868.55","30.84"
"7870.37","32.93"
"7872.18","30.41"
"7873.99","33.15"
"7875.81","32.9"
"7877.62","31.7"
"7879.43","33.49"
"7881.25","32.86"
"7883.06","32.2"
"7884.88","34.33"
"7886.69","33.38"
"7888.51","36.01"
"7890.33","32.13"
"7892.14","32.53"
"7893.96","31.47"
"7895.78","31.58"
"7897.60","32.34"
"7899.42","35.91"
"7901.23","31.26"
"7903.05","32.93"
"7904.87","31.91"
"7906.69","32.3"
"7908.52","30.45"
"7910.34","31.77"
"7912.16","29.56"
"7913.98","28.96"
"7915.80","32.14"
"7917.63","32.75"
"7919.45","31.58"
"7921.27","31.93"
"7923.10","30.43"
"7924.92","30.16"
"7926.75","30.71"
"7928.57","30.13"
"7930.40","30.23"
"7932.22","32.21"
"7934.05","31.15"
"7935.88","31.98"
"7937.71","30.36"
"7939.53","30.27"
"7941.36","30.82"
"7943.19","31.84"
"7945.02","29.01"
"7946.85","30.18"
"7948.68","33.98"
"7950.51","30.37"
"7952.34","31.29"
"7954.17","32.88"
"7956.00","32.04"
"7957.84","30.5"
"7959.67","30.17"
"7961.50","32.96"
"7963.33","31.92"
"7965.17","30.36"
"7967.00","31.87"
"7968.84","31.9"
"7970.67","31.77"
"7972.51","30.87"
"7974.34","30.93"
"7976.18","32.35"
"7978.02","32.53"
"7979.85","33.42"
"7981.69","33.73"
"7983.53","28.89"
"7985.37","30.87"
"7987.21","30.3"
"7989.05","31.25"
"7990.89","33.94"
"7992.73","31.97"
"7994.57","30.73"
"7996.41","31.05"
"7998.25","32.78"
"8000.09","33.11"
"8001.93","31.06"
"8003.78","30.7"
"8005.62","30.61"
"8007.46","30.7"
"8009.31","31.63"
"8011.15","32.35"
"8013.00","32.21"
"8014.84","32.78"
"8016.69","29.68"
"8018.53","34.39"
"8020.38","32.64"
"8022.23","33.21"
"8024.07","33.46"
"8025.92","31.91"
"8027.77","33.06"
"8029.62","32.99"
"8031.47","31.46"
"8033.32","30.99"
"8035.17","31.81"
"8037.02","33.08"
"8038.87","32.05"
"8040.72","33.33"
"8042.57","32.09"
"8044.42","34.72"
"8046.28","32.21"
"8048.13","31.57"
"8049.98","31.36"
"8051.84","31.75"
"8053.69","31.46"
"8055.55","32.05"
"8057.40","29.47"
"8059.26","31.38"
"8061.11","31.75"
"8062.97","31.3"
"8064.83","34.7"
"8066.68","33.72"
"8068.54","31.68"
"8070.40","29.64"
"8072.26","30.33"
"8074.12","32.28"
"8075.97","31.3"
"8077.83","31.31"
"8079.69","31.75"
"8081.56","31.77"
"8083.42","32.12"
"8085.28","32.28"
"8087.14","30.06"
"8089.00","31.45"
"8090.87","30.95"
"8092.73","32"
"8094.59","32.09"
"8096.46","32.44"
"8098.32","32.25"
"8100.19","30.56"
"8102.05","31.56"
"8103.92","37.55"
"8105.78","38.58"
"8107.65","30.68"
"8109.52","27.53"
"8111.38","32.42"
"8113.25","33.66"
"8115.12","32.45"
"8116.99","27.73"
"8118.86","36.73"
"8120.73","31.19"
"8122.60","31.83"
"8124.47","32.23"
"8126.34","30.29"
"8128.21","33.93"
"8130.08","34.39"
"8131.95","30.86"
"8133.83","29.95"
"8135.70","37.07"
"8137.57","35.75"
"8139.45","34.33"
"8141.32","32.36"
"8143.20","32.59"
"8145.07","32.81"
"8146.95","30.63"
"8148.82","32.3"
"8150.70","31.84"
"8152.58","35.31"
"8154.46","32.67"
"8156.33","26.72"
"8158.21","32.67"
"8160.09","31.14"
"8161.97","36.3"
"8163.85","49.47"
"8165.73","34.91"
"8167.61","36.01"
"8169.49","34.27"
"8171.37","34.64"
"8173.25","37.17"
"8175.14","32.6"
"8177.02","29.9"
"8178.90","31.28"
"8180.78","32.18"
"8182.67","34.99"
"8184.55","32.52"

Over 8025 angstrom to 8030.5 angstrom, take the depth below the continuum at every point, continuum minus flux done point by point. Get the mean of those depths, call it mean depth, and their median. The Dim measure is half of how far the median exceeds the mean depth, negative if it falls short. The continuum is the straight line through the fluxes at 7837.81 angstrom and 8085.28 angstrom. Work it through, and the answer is -0.18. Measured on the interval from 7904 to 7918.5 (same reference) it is -0.29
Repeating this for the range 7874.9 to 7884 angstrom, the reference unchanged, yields -0.12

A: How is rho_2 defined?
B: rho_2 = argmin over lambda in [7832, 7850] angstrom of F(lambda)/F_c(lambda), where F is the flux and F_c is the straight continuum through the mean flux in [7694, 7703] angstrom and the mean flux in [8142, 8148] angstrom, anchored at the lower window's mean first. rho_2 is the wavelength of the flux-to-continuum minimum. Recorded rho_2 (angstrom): 7846.84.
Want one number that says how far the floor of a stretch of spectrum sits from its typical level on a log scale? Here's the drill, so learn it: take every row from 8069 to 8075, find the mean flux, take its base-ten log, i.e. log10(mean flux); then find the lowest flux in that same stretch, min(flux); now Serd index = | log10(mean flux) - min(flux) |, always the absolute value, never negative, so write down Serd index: 28.2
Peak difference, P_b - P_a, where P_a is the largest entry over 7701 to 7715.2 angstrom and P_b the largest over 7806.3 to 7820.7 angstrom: 1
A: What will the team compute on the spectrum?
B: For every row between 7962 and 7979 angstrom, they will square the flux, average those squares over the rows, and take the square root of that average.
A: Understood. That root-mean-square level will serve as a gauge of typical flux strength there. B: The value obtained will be 31.6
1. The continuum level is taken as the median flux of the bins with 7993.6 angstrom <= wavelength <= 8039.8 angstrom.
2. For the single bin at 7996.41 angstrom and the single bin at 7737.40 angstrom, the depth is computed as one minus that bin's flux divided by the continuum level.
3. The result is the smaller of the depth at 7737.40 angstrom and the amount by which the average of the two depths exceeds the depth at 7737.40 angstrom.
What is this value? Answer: -0.072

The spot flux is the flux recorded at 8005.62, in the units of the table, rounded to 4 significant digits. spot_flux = 30.61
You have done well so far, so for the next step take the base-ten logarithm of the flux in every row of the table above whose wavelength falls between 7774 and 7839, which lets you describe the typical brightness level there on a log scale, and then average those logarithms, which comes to 1.51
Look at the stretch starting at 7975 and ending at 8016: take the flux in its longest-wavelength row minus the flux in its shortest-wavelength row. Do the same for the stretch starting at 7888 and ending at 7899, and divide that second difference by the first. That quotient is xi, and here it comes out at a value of -8.5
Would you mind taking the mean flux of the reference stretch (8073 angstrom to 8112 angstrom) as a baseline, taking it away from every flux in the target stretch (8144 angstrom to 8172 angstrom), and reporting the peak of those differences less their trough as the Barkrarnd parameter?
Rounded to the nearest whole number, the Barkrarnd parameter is 23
